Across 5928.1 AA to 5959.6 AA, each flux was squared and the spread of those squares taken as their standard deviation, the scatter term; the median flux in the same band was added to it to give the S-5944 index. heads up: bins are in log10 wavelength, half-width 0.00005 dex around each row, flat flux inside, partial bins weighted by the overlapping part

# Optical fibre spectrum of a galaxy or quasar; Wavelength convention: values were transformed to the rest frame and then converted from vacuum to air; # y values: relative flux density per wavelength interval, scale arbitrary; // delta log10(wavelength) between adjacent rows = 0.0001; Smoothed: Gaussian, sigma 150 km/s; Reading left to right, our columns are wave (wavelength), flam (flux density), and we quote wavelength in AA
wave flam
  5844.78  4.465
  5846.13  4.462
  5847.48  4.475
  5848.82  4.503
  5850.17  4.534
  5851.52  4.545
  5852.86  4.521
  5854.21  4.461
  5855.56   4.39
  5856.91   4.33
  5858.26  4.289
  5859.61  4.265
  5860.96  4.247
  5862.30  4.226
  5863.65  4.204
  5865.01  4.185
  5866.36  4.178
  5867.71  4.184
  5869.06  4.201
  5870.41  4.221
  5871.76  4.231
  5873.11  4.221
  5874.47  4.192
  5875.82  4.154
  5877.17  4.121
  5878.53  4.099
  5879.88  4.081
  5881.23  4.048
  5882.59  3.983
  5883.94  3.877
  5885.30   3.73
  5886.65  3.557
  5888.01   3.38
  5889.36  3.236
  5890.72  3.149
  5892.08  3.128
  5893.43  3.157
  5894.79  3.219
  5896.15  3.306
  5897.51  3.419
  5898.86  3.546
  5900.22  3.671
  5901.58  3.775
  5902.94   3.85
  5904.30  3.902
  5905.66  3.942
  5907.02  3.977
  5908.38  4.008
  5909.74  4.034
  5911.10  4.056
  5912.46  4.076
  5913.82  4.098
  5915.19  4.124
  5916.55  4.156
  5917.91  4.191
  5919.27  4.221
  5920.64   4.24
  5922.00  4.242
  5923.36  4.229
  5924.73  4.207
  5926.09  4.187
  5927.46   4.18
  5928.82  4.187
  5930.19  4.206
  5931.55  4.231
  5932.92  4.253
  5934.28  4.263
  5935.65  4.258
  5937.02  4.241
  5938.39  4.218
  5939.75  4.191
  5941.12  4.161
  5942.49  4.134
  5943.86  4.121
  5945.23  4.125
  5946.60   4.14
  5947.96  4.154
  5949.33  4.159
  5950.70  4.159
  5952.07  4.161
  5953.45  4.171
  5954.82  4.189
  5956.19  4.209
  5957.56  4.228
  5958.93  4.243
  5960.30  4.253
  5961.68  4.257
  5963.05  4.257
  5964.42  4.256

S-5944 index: 4.6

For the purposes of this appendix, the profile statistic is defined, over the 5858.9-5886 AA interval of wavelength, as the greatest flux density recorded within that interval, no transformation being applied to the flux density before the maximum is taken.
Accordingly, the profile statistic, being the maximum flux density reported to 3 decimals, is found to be 4.265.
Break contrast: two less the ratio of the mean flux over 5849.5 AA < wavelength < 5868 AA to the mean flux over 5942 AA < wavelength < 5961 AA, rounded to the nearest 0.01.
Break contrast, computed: 0.96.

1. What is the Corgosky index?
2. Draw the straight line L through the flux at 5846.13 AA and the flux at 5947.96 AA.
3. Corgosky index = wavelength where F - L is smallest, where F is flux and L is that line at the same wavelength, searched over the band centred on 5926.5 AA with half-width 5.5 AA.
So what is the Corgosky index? 5927.46 AA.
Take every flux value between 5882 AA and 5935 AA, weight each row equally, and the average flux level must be 3.88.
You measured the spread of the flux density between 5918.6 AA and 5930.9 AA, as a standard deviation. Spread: 0.02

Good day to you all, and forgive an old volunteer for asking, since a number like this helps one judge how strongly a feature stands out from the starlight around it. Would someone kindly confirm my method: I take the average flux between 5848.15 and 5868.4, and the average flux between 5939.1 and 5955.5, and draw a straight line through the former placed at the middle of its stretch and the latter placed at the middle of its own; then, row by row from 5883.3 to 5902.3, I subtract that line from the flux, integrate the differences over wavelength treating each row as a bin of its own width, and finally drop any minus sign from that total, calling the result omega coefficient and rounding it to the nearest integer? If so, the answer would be 16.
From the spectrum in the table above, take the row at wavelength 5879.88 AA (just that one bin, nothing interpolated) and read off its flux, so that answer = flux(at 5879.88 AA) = 4.081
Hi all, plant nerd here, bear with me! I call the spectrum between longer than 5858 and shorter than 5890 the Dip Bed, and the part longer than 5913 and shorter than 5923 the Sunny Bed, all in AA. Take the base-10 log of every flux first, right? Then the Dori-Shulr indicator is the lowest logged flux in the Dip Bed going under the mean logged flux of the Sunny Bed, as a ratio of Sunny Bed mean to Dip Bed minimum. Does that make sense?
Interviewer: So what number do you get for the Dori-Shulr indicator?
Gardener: 1.22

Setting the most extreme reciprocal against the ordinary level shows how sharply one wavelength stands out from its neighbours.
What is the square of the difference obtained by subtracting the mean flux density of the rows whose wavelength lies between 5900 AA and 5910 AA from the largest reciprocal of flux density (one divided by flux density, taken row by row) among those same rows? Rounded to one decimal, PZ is 13.1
